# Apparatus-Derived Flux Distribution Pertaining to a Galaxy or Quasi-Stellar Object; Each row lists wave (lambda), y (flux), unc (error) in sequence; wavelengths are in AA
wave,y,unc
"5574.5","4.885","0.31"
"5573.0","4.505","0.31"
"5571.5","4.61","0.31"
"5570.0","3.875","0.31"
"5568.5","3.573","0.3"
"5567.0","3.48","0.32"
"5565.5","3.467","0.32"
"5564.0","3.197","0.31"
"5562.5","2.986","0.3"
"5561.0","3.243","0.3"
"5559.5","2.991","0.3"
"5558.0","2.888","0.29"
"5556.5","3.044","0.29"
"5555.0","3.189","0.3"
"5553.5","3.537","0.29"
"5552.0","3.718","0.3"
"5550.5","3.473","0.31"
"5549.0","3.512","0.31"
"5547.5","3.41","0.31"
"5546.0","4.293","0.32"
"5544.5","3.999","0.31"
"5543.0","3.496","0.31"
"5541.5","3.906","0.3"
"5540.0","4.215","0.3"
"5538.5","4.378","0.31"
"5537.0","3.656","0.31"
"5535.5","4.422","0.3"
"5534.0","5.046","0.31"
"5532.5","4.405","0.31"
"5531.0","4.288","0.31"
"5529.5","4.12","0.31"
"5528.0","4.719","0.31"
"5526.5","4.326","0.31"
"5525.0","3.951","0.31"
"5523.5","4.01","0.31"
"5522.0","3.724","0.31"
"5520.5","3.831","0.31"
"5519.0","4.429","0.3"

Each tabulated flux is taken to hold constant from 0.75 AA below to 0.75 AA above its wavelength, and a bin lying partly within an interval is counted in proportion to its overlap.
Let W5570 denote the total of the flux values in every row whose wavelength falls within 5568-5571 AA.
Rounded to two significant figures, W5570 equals 7.4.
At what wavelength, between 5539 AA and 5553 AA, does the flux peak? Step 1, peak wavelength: 5546.0 AA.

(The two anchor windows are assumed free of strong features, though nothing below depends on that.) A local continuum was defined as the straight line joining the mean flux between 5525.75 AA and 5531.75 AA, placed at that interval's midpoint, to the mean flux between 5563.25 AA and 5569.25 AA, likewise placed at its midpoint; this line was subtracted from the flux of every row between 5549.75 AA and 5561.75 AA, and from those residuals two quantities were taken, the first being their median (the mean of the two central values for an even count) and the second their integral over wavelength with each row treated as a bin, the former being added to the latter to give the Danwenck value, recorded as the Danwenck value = -5.6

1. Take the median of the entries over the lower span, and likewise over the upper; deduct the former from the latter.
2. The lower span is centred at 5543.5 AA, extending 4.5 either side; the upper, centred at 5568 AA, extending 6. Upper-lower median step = -0.43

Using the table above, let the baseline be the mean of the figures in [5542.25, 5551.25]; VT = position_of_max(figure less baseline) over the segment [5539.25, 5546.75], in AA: 5546.0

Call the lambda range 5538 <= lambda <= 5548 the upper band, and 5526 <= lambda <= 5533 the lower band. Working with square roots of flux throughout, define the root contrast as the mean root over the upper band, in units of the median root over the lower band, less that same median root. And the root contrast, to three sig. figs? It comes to -1.12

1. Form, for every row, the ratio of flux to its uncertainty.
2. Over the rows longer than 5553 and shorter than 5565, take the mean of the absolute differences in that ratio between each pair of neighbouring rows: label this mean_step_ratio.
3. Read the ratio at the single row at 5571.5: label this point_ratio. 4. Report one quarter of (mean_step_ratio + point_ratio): 3.87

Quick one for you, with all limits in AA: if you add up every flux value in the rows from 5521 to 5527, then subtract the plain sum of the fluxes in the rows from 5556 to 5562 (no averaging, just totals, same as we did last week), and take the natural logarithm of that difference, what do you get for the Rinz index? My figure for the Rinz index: 1.3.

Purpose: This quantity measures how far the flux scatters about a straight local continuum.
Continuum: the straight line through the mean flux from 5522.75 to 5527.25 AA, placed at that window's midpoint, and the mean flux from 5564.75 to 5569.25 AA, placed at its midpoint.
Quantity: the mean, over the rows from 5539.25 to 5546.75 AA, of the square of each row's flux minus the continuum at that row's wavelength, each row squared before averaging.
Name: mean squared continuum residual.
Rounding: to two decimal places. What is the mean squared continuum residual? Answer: 0.10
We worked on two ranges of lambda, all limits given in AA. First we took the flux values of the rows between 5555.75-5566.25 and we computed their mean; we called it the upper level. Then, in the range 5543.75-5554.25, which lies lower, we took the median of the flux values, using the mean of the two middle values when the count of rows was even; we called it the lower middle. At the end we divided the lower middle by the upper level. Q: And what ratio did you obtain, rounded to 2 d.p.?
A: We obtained 1.13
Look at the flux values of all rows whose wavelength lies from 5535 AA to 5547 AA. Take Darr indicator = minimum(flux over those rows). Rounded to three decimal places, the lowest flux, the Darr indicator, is 3.496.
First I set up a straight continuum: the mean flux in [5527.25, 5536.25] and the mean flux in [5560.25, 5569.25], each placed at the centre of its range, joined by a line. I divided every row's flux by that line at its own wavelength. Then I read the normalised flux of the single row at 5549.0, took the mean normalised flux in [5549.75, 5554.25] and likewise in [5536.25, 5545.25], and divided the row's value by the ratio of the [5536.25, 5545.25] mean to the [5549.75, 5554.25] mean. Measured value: 0.91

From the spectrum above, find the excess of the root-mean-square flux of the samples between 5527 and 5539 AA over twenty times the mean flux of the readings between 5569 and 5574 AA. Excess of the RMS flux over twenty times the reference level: -82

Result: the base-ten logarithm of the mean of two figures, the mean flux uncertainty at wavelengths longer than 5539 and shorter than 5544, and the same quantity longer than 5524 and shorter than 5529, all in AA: -0.513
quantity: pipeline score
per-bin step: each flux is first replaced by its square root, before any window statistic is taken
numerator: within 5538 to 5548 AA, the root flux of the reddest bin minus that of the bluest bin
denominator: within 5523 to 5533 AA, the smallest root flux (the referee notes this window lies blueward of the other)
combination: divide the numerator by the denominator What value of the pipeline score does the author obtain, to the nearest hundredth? -0.12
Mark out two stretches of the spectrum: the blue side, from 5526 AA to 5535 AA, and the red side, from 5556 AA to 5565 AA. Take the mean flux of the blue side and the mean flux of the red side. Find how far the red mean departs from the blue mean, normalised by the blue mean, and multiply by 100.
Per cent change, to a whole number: -32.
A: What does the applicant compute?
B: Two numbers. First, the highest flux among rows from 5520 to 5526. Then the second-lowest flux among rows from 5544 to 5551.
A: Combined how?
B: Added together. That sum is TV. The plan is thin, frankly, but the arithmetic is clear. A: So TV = 7.5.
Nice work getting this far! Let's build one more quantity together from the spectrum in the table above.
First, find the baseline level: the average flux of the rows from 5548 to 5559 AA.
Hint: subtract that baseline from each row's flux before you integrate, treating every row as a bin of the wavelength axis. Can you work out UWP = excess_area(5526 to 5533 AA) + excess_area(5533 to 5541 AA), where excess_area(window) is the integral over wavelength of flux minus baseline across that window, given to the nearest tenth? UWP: 15.3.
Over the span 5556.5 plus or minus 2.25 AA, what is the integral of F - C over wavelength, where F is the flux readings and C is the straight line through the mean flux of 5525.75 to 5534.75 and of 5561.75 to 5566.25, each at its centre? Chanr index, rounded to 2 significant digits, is -2.1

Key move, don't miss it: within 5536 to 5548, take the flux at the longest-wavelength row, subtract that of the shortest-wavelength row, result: -0.2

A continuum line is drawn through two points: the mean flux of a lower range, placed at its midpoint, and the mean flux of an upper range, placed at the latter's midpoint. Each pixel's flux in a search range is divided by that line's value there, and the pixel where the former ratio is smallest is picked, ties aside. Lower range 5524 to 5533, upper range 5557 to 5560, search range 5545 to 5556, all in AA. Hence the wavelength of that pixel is 5547.5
